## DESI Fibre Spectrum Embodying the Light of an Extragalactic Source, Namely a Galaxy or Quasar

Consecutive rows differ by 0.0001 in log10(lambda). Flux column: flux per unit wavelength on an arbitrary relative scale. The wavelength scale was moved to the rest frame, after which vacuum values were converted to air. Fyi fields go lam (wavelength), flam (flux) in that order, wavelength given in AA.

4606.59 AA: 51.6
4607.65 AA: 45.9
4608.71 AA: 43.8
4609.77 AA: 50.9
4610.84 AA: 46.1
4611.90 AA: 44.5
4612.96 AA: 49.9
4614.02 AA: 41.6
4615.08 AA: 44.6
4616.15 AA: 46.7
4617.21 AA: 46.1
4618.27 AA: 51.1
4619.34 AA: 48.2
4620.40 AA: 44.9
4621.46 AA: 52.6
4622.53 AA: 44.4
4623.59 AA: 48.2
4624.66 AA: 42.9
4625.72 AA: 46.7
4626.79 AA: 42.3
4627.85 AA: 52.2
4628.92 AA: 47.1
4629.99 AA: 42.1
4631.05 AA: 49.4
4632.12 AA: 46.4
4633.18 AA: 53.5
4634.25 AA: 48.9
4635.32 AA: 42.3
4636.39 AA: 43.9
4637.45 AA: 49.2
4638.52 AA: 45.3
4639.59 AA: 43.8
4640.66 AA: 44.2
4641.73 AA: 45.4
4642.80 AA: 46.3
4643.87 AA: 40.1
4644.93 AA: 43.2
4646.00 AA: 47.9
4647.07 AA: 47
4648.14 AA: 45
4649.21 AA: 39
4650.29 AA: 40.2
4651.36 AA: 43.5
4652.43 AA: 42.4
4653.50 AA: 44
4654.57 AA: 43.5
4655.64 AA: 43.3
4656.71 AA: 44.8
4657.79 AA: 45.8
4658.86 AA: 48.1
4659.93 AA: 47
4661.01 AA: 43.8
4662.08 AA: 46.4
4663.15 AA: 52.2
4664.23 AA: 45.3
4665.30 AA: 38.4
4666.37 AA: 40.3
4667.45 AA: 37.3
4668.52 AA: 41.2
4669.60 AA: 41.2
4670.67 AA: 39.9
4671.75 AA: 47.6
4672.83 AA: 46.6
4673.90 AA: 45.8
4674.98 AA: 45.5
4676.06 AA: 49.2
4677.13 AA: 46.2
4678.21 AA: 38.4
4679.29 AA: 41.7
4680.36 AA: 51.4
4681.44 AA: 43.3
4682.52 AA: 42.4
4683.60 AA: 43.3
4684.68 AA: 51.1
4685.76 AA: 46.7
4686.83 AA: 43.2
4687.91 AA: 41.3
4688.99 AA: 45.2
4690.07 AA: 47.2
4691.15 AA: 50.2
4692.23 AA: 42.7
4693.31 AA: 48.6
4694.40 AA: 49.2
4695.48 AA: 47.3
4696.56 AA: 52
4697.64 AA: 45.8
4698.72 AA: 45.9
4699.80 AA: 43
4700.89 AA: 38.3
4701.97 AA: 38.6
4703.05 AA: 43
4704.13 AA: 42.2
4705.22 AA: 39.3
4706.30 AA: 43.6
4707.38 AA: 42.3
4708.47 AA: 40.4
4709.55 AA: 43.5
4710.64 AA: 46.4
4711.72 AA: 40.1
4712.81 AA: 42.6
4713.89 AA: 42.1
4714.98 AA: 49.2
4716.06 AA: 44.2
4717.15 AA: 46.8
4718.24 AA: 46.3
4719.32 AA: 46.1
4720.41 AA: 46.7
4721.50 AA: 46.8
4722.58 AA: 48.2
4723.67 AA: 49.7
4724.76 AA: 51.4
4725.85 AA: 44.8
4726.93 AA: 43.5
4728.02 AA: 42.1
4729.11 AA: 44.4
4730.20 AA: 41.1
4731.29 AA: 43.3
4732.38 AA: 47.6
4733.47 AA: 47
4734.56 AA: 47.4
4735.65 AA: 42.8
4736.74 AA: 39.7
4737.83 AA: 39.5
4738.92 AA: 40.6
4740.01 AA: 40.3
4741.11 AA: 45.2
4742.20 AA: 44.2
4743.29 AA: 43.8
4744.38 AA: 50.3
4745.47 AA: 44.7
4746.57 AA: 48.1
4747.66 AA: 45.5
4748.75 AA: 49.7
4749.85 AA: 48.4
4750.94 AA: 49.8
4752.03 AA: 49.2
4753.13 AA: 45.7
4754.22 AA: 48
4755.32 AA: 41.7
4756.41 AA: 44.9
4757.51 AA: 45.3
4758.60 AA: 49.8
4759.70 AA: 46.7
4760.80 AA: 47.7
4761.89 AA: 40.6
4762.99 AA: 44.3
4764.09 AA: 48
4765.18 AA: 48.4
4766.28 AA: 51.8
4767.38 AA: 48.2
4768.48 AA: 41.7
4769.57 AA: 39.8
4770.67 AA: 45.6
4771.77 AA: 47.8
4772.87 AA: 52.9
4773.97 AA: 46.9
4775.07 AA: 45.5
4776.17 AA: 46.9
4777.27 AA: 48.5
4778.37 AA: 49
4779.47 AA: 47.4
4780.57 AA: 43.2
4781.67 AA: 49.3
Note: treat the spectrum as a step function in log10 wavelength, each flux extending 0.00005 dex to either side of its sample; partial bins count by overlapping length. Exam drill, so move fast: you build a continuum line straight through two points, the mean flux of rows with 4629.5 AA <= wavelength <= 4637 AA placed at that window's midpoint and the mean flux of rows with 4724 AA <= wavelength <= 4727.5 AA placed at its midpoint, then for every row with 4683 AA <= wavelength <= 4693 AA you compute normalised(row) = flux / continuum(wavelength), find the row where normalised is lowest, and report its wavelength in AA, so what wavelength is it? 4687.91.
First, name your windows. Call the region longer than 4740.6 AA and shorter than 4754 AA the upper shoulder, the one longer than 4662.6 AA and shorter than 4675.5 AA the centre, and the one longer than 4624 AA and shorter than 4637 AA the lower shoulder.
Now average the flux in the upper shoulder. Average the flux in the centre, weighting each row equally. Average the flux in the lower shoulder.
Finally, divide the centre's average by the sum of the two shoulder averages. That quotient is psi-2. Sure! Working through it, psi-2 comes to 0.464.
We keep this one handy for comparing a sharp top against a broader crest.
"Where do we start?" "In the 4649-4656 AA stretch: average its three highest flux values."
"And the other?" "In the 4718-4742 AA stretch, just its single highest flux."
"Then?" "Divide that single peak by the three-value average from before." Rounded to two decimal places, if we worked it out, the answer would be 1.18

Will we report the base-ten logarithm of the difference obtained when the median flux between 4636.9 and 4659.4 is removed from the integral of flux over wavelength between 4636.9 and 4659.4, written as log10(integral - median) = 2.98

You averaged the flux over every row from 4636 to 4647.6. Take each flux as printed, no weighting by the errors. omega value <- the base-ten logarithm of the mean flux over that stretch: 1.65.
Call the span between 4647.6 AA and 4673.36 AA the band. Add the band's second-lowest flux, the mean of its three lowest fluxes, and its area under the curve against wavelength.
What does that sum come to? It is 1200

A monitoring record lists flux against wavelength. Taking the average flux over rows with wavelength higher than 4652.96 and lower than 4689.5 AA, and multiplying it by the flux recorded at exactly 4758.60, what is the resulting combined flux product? 2214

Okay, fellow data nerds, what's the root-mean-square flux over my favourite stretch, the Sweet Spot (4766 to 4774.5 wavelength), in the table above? 47.0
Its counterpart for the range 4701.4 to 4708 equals 41.5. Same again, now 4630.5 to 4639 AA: 47.5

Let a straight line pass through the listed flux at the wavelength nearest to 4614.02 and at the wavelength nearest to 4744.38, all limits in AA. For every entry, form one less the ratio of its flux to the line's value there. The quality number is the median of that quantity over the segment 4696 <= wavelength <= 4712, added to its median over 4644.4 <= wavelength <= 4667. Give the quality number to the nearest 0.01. 0.10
